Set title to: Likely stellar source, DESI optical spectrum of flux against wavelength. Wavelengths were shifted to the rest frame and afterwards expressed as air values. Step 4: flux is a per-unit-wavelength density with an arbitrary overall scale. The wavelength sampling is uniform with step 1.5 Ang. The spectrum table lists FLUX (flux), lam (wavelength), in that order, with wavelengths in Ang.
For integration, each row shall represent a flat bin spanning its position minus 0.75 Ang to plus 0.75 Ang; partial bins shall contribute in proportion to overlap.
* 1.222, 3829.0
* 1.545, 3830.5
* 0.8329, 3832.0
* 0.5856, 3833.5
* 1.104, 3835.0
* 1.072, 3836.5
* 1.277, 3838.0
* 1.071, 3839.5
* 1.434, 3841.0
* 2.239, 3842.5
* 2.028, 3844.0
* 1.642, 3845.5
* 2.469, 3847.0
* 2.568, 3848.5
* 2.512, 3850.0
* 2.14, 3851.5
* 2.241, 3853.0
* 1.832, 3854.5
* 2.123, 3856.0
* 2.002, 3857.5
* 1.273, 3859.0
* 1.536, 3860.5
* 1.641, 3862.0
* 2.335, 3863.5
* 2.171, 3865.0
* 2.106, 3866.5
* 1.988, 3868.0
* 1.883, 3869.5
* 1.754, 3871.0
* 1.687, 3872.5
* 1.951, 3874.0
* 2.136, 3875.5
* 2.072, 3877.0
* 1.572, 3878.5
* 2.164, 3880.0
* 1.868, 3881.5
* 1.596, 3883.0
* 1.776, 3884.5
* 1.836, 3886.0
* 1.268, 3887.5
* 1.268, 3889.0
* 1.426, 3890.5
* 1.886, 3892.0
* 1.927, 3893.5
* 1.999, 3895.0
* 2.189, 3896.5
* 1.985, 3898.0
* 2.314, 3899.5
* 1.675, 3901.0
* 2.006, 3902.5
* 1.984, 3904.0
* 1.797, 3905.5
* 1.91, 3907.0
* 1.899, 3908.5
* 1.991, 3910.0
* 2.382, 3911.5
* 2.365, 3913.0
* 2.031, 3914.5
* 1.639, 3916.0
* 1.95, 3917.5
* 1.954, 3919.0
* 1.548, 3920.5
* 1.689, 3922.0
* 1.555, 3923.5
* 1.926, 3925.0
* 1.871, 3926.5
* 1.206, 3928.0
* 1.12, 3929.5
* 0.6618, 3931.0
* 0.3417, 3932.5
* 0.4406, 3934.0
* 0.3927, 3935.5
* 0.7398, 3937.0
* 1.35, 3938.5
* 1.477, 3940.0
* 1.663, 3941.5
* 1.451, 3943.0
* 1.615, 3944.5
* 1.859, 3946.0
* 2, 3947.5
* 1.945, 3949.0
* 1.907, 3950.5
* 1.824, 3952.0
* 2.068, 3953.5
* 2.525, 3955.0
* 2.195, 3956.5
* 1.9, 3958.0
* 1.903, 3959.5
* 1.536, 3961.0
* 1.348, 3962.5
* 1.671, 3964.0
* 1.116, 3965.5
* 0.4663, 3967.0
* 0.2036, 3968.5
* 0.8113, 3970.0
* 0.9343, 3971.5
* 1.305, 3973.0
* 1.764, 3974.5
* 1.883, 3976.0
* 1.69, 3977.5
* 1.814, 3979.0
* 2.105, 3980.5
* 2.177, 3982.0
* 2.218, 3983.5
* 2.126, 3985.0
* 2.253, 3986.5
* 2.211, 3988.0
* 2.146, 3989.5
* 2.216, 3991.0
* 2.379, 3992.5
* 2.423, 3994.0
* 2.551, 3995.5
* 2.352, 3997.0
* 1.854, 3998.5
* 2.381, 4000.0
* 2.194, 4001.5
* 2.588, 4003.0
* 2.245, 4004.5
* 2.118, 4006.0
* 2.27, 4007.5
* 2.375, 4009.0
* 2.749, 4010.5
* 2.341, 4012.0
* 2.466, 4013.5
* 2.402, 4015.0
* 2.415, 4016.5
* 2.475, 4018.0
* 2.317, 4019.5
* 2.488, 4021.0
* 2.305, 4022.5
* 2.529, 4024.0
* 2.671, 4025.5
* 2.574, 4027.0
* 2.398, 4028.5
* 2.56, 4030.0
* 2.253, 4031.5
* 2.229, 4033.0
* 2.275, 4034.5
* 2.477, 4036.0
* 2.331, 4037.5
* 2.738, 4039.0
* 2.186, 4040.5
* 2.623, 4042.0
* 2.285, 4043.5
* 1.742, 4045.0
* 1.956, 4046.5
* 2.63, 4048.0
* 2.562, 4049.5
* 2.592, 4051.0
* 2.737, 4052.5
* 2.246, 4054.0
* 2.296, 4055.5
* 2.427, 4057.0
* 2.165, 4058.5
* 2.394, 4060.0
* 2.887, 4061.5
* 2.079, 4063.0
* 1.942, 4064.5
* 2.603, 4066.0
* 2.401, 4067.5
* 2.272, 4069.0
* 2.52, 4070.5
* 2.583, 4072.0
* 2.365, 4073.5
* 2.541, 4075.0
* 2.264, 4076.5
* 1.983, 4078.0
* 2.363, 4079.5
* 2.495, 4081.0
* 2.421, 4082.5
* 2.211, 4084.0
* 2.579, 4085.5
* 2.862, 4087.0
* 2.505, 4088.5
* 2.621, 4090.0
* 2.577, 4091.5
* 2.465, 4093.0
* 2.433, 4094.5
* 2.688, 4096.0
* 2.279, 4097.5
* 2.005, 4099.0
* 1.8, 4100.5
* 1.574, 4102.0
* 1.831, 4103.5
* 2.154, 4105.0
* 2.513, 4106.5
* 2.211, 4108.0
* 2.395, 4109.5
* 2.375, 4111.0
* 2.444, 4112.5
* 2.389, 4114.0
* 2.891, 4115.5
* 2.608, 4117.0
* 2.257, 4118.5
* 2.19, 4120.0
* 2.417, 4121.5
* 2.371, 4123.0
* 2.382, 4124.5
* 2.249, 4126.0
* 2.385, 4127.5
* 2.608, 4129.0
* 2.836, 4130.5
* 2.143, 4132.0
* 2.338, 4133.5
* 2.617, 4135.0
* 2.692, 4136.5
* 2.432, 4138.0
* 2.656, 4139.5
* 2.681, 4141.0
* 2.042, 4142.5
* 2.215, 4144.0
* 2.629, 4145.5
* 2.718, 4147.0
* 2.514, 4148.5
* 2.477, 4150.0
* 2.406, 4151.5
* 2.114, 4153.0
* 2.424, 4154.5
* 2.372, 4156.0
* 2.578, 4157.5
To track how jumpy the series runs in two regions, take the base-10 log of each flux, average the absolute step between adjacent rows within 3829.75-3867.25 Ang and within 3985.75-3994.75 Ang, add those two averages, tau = 0.11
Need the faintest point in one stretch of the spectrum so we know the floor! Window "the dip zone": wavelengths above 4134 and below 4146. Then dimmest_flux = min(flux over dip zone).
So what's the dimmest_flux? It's 2.042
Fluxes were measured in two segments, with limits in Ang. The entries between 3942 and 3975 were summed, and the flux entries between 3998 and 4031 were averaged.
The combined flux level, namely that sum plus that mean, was 37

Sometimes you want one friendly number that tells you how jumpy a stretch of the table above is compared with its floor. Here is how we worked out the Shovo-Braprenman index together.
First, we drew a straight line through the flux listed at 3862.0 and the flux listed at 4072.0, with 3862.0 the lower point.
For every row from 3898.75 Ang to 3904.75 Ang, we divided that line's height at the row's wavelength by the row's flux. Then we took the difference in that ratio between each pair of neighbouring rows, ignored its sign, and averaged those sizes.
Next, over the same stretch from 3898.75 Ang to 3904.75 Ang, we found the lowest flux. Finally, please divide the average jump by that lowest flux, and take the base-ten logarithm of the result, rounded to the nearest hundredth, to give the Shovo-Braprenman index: -1.01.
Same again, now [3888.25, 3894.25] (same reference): -0.91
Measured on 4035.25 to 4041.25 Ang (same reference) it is -1.17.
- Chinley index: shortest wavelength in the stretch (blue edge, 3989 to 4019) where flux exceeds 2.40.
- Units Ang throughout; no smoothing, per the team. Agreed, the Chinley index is 3994.0 Ang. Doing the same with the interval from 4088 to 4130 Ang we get 4088.5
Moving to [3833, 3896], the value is 3847.0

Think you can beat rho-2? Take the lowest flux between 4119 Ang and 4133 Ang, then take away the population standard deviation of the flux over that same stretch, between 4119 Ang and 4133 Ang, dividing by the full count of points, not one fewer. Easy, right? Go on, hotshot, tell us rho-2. 1.9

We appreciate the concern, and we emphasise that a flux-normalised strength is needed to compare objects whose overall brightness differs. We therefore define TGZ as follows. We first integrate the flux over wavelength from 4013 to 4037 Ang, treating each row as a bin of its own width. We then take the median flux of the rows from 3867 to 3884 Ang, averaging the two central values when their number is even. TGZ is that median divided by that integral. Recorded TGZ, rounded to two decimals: 0.03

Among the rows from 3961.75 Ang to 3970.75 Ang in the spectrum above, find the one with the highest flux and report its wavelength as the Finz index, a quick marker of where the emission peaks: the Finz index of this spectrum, 3964.0 Ang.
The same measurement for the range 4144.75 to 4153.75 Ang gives 4147.0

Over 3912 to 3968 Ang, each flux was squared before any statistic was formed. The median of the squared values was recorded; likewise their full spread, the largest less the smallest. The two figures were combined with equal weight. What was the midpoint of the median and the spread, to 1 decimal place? 4.5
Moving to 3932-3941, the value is 1.2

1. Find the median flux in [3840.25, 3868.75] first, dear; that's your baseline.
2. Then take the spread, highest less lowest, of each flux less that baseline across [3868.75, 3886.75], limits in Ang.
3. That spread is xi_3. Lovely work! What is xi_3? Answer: 0.59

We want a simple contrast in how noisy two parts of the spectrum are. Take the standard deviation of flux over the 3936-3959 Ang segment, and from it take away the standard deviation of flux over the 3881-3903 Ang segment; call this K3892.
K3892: 0.11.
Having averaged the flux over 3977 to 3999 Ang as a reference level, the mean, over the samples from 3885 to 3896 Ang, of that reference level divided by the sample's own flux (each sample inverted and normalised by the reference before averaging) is 1.35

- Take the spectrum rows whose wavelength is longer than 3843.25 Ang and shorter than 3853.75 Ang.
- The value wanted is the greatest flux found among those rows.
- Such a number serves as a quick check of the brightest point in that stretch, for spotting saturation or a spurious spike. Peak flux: 2.568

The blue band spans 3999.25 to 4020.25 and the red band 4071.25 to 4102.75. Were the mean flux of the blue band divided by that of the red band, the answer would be 1.01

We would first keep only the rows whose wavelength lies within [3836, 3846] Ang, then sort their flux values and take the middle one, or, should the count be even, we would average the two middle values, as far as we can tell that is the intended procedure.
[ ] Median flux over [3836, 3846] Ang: 1.43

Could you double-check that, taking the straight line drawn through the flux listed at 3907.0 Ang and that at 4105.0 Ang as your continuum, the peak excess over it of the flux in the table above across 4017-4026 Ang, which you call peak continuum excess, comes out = 0.61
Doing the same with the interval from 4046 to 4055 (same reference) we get 0.65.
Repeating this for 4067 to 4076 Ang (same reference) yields 0.47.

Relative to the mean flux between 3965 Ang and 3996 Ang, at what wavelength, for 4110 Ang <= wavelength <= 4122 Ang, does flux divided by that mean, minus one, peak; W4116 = 4115.5 Ang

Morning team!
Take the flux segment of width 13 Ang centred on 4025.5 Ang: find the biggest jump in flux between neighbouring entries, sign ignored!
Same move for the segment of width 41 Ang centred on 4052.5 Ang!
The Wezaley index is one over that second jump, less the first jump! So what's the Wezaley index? 0.9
